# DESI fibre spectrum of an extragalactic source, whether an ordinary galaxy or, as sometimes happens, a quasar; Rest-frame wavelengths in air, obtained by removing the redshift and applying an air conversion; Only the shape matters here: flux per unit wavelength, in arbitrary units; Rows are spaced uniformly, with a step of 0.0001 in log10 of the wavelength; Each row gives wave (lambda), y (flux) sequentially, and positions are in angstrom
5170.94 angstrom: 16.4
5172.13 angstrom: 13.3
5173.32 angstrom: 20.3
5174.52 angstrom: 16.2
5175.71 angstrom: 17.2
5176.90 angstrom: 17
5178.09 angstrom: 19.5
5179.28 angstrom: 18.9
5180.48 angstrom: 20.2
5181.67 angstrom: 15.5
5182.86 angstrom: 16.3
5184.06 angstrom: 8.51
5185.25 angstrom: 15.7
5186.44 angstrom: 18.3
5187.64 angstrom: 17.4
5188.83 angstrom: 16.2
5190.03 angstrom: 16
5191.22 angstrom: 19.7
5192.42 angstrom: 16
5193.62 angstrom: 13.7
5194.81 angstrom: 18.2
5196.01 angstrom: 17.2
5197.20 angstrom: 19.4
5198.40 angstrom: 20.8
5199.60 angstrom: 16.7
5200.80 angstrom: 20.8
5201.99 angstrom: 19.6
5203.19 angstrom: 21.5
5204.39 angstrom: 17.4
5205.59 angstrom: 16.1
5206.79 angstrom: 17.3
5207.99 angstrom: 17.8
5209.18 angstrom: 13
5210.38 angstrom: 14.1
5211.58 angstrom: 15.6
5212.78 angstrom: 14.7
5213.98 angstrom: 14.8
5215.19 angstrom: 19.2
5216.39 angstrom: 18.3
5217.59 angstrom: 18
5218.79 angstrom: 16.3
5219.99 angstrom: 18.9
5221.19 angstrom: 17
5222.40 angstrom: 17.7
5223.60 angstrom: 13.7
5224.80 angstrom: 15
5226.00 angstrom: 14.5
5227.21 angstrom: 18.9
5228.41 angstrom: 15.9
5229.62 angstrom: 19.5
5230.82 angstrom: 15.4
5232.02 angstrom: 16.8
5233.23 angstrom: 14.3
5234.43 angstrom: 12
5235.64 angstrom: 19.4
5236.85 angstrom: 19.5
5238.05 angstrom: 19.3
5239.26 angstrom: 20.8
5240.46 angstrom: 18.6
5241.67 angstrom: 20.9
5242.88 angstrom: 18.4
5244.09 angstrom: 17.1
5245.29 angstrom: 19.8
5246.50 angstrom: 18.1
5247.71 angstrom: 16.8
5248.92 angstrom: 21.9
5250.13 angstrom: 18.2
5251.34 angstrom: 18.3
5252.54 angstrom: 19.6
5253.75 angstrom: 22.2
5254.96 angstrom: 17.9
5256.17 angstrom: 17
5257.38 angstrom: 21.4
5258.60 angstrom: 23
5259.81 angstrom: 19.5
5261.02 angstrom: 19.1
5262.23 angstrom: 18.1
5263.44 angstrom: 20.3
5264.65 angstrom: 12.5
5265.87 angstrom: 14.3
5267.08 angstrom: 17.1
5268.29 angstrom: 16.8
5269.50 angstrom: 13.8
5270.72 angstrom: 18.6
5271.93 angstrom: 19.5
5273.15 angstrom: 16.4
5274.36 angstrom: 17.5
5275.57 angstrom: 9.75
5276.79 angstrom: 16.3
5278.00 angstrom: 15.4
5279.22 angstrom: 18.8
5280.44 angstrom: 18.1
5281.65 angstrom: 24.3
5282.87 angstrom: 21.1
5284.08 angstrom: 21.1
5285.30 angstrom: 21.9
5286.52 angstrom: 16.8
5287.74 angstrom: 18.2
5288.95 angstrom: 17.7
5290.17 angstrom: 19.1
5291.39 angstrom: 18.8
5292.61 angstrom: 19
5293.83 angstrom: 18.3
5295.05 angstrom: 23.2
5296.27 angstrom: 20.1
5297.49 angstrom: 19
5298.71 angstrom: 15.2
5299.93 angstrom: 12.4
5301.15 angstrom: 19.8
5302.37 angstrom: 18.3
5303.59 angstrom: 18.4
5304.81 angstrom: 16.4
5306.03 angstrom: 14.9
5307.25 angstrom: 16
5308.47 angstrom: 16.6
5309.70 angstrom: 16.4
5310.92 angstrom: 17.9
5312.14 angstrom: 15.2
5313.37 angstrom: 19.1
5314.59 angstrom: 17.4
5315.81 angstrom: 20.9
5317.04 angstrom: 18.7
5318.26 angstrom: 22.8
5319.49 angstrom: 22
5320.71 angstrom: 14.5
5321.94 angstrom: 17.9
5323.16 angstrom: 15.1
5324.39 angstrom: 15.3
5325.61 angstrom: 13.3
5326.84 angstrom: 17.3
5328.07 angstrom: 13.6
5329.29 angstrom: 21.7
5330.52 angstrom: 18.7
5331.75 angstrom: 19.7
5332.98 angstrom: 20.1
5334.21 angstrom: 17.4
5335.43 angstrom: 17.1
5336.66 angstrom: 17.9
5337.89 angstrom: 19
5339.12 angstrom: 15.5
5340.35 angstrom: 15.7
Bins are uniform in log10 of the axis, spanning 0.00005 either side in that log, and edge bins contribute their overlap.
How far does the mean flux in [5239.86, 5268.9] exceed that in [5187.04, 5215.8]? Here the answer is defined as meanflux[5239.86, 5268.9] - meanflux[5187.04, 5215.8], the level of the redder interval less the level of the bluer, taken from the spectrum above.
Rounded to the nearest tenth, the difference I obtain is 1.4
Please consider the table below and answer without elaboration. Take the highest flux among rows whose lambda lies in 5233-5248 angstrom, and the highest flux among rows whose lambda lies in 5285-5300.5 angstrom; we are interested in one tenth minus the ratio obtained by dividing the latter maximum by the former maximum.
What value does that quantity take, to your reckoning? -1.01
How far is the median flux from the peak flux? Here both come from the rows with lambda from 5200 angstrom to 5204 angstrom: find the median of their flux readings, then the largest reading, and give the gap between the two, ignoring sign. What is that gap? 0.70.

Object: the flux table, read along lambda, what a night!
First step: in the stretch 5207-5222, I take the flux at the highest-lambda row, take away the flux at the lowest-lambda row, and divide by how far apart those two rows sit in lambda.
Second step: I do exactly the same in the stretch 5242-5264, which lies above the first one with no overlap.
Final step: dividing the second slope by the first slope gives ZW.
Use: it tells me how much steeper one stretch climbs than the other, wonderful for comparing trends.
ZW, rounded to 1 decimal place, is -1.5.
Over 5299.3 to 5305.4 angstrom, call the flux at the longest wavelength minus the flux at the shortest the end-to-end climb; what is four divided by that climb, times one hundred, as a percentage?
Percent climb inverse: 100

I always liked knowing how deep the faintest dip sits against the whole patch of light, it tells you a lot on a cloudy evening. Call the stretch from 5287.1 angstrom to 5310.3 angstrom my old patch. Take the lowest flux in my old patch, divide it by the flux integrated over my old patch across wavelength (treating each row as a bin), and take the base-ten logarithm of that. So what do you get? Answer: -1.52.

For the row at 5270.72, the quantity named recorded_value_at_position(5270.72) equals 18.6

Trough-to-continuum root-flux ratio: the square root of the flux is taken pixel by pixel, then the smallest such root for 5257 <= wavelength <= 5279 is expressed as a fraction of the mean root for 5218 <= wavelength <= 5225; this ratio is 0.77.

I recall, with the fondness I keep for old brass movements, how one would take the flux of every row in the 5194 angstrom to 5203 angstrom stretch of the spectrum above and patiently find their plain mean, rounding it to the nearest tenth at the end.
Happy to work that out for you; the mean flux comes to 19.0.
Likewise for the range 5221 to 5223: 17.4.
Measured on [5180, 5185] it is 15.1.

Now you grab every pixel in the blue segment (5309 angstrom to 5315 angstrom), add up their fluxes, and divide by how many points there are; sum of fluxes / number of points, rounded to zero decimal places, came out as 17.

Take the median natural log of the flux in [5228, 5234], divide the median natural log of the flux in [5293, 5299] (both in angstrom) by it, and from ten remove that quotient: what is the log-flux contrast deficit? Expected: 8.94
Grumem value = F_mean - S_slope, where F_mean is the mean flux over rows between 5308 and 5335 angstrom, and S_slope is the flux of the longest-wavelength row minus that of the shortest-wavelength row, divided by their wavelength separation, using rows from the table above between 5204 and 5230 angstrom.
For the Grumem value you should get 17.7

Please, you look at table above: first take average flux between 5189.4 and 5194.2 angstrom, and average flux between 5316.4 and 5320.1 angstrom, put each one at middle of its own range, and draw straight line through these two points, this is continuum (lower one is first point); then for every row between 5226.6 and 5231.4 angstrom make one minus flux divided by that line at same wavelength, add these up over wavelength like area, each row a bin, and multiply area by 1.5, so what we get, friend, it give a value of 0.1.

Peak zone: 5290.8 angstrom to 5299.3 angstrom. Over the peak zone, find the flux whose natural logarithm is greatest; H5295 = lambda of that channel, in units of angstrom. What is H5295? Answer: 5295.05 angstrom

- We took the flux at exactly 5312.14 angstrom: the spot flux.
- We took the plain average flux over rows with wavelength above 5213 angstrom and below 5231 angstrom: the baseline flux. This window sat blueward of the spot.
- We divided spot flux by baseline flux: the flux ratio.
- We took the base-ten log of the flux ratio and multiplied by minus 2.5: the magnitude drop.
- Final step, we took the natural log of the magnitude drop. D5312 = -2.2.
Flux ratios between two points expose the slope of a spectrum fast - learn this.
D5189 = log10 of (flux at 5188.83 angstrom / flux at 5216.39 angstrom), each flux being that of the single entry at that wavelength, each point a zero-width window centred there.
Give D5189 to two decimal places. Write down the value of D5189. -0.05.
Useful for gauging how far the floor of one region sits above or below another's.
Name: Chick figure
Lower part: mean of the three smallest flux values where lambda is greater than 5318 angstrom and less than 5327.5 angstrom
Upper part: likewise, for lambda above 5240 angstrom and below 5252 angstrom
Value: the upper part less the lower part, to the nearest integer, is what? 3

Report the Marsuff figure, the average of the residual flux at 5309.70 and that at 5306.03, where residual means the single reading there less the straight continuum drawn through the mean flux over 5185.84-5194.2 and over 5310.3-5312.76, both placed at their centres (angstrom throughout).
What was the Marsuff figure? -0.9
